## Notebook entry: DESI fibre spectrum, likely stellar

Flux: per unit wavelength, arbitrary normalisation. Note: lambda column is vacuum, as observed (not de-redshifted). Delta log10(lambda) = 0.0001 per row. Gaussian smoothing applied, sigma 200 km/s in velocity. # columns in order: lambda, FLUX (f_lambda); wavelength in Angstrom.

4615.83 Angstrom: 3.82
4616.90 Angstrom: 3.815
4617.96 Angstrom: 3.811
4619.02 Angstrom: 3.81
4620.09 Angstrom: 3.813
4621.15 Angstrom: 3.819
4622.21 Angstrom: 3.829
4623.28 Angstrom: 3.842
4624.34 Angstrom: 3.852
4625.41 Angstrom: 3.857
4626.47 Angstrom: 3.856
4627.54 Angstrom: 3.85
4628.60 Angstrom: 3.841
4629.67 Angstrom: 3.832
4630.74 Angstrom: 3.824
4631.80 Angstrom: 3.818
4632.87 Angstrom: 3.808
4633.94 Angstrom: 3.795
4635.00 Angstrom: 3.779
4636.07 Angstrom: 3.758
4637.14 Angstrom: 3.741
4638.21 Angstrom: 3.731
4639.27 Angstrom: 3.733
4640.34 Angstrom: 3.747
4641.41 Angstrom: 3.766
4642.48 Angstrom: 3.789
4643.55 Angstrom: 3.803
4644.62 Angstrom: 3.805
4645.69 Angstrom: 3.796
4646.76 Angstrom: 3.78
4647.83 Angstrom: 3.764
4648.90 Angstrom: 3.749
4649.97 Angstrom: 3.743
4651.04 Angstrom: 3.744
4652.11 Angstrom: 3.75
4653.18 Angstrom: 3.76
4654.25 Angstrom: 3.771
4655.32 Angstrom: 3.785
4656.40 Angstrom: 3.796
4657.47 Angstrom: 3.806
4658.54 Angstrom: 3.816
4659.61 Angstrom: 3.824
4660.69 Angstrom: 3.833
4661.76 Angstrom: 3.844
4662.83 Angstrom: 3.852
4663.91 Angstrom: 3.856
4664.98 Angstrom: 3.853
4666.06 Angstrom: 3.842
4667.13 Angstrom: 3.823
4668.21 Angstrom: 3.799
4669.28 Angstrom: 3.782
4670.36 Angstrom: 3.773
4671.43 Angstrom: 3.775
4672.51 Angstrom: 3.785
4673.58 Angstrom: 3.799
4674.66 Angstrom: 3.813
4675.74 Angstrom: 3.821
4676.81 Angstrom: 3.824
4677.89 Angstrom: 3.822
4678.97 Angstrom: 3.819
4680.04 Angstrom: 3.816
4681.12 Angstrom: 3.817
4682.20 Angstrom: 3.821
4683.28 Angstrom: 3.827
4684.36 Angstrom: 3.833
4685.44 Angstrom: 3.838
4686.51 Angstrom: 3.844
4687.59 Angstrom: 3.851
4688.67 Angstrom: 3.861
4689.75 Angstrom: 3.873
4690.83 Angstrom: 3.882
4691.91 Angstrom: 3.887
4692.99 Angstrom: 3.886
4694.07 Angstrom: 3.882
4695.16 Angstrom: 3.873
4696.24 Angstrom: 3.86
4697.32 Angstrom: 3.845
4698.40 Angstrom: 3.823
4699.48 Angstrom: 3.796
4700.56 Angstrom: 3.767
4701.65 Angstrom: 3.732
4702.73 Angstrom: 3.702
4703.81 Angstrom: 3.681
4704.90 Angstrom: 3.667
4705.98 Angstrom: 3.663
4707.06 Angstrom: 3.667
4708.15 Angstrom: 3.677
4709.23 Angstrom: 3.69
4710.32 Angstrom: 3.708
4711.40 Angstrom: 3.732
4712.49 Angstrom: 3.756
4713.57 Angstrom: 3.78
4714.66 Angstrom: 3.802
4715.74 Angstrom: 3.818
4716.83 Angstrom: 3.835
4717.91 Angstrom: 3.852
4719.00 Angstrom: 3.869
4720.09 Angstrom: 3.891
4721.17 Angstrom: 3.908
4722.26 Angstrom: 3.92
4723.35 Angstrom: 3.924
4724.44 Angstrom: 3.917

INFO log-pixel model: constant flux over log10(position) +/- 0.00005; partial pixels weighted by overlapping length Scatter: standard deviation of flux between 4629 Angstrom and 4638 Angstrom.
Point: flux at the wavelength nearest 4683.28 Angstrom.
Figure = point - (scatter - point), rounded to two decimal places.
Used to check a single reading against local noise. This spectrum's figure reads 7.62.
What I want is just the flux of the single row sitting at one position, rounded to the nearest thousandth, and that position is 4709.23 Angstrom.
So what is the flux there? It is 3.690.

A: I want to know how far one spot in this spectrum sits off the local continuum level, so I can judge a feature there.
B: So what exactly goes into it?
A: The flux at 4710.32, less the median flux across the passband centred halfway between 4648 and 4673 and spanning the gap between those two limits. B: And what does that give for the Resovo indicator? -0.09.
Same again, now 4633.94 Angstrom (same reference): 0.00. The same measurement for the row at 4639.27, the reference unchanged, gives -0.06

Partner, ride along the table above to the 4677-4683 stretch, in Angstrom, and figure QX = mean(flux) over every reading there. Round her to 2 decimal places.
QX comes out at 3.82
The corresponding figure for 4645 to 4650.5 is 3.77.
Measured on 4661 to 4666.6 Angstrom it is 3.85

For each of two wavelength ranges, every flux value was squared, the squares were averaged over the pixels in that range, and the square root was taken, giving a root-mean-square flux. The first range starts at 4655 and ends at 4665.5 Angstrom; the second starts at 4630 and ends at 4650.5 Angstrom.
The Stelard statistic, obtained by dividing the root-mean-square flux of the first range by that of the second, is 1.01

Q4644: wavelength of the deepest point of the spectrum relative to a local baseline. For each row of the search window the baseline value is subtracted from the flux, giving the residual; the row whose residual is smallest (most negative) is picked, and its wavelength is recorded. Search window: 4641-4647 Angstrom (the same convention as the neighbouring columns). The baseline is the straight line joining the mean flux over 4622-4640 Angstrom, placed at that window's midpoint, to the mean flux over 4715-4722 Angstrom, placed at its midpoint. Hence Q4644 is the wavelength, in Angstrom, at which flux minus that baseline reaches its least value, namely 4641.41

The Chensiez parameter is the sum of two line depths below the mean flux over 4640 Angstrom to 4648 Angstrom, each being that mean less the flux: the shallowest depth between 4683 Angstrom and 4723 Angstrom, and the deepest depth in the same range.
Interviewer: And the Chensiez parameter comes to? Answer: -0.02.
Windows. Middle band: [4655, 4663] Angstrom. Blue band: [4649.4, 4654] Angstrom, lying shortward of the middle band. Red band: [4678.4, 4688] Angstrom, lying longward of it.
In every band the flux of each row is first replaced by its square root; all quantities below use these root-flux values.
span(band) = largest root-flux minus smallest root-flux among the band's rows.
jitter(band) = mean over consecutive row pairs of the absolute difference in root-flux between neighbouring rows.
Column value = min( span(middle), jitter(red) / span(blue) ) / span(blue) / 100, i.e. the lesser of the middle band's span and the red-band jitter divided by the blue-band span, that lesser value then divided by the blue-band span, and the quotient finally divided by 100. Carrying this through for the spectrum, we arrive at 0.039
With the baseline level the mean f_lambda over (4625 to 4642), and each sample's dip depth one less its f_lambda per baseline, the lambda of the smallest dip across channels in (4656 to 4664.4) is 4663.91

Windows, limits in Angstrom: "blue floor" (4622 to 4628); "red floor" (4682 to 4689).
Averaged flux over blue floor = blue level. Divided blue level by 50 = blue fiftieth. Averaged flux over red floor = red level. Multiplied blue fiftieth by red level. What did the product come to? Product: 0.295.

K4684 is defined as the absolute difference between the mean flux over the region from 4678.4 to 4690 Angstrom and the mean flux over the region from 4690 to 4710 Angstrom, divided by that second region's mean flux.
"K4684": 0.016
